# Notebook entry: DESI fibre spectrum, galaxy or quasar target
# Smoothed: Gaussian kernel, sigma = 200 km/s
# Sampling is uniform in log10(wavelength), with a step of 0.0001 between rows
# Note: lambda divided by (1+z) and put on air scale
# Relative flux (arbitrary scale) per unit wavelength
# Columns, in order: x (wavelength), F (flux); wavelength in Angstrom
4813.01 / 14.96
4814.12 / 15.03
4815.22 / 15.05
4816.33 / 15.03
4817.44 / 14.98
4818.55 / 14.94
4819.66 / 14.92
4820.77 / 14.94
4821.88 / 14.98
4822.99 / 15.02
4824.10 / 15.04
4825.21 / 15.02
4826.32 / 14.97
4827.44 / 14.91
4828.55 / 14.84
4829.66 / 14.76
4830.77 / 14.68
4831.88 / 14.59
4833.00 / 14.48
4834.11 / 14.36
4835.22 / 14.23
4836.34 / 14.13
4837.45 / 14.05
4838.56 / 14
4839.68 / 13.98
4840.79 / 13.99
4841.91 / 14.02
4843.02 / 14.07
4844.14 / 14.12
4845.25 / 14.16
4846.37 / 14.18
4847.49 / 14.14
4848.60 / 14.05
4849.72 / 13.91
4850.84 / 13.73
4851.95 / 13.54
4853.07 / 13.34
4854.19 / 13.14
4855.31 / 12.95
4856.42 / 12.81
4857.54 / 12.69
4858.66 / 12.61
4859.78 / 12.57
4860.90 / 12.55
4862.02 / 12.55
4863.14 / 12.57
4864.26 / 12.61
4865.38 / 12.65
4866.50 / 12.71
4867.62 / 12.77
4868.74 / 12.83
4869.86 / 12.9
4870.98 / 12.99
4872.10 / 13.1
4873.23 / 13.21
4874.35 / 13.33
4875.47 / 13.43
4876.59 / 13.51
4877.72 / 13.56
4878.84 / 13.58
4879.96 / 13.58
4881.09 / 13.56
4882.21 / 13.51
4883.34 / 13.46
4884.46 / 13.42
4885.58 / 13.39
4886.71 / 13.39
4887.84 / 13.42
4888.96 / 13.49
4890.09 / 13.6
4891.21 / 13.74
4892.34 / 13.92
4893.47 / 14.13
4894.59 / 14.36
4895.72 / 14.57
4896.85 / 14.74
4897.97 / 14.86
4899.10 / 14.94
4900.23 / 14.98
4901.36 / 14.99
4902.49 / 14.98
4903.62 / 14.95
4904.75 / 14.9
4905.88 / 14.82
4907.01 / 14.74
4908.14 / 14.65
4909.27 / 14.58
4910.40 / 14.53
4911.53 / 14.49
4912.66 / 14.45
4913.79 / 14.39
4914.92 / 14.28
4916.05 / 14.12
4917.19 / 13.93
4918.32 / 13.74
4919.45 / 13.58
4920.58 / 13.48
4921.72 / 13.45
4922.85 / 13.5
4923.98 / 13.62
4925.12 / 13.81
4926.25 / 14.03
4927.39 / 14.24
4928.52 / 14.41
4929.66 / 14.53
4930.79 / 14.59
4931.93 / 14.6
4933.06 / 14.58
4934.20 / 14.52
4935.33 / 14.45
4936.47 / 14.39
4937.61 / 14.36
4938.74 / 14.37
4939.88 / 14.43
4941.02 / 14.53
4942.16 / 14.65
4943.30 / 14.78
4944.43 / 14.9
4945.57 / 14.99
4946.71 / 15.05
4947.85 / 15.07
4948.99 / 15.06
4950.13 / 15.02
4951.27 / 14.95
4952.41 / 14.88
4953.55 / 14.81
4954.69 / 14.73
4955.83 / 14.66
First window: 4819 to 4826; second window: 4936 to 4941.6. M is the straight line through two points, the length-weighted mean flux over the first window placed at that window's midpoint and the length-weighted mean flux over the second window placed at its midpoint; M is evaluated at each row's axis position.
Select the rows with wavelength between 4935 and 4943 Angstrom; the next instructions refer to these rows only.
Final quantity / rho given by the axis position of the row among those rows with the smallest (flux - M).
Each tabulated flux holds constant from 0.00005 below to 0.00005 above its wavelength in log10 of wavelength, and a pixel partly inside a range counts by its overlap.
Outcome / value 4937.61 Angstrom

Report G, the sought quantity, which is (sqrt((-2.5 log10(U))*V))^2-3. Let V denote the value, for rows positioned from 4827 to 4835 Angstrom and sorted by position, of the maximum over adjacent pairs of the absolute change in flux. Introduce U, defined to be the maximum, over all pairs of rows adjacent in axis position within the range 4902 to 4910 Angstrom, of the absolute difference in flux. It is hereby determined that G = -2.69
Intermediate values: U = 0.090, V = 0.12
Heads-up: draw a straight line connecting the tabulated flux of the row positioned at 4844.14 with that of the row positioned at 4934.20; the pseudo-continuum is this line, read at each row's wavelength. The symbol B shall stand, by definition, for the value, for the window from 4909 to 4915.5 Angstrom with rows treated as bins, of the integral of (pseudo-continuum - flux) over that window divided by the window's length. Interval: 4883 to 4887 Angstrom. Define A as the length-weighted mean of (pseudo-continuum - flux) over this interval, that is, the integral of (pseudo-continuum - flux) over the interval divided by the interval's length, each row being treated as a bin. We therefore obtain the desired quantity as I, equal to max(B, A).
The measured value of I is 0.89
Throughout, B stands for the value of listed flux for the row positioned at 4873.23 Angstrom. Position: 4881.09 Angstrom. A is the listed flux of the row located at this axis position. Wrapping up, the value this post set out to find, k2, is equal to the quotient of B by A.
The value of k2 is 0.97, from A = 13.56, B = 13.21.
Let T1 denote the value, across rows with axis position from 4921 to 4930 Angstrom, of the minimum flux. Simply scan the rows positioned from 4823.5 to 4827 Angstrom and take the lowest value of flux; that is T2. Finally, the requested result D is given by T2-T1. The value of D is 1.5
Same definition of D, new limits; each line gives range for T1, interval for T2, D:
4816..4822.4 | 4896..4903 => -0.2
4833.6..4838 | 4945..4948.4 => 0.9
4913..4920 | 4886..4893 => -0.2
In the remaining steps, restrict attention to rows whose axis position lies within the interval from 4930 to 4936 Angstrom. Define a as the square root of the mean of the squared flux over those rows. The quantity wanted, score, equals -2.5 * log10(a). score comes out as -2.91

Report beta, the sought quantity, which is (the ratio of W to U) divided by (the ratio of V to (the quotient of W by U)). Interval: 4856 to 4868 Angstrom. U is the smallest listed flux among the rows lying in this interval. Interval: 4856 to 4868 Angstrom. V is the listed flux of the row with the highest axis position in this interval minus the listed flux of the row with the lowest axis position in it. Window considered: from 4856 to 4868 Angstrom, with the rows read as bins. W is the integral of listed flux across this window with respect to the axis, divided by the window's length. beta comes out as -25.3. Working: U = 12.55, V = 0.0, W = 12.6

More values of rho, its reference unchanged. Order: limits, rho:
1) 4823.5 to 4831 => 4830.77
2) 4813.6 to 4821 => 4819.66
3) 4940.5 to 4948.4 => 4941.02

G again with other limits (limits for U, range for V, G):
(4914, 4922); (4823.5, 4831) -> -2.86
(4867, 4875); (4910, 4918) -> -2.56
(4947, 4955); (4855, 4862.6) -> -2.62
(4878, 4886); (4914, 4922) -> -2.38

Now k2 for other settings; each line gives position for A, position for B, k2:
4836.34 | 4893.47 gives 1.00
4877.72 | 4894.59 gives 1.06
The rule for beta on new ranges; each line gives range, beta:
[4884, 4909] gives 0.9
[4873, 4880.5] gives 2.8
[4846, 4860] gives -0.7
